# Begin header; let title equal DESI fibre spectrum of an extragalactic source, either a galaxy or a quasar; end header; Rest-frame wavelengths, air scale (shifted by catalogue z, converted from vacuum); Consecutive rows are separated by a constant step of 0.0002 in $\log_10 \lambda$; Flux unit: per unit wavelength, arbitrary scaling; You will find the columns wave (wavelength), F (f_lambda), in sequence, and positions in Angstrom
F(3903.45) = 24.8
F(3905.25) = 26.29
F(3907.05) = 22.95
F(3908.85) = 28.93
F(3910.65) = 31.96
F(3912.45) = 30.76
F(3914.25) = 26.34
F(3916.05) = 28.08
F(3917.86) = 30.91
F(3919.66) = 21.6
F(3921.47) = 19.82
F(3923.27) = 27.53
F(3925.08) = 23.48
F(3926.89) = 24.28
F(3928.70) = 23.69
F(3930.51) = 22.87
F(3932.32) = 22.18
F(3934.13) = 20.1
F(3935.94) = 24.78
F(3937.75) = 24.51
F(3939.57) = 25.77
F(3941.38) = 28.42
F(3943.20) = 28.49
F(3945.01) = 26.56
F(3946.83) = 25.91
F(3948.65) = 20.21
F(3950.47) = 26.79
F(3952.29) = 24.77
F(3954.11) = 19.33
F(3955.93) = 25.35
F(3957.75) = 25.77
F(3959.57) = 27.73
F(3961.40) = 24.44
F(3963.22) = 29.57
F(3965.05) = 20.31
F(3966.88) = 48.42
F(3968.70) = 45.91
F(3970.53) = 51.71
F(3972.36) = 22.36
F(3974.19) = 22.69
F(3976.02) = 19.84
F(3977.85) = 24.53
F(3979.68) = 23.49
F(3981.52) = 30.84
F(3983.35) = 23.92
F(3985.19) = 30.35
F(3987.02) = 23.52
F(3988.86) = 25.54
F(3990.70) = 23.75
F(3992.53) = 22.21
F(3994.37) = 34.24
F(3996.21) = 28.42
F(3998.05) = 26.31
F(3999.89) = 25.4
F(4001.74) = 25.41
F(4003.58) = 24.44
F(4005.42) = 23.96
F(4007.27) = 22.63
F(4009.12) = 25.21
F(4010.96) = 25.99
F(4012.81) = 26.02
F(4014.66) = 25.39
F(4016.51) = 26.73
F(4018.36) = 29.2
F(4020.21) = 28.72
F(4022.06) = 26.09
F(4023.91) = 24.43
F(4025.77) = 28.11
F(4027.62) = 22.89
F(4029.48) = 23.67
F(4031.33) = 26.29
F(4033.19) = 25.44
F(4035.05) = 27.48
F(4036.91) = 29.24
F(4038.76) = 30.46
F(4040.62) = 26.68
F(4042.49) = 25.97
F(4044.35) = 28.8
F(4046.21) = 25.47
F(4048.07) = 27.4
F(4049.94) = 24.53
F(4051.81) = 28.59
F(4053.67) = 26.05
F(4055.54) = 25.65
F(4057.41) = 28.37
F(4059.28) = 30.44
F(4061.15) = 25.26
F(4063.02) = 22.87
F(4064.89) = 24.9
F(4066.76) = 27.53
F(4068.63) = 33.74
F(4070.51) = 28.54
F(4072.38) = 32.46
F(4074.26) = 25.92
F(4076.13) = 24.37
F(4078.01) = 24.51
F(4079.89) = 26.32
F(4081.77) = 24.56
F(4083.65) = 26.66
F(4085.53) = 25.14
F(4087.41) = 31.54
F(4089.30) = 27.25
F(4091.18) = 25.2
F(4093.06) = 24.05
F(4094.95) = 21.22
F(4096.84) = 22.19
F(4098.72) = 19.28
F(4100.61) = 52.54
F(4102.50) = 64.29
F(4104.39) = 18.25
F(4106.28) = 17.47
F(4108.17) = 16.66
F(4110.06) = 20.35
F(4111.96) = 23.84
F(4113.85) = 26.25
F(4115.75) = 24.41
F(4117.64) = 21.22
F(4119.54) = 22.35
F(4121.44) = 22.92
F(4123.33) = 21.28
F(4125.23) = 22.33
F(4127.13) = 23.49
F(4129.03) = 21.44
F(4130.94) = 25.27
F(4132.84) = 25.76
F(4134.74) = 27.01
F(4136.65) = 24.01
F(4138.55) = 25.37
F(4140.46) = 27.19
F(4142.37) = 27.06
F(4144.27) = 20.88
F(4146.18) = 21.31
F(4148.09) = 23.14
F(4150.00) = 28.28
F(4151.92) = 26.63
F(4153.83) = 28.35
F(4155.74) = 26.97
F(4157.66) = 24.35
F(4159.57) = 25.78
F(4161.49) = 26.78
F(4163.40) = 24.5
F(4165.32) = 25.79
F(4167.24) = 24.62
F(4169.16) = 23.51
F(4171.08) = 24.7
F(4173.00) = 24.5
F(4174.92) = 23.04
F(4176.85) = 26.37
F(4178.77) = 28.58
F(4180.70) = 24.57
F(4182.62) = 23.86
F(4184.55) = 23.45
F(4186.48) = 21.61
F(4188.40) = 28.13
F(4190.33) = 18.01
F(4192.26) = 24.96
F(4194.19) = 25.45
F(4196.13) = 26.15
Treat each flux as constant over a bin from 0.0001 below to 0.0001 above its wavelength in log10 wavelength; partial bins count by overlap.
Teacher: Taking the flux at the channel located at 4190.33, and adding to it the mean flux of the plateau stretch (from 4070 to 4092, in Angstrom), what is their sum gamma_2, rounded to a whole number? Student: 45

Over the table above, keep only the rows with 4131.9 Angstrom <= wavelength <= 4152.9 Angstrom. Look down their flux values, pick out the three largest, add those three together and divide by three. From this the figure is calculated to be 27.5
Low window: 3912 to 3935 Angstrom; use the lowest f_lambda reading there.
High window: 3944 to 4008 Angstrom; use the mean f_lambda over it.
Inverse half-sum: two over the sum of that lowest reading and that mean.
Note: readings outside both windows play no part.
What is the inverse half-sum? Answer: 0.0427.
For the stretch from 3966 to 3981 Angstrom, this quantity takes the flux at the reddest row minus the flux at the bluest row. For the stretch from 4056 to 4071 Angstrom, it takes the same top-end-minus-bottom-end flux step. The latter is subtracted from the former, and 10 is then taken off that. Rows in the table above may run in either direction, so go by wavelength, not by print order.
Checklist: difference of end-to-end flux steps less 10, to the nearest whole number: -35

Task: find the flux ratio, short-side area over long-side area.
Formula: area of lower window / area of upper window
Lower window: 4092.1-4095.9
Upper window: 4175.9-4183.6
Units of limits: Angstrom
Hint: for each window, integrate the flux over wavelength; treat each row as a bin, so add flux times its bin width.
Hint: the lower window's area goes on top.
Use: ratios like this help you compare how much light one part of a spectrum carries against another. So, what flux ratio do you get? 0.43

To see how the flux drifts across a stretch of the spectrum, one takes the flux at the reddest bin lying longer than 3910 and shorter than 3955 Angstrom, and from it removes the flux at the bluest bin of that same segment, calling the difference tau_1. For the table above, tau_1 -13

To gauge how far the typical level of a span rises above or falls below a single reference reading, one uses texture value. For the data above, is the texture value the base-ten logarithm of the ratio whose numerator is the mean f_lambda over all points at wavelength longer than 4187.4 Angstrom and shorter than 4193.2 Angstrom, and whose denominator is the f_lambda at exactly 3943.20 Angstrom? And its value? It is -0.080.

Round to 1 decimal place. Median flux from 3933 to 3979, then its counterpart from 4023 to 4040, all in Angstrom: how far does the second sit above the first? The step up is 0.9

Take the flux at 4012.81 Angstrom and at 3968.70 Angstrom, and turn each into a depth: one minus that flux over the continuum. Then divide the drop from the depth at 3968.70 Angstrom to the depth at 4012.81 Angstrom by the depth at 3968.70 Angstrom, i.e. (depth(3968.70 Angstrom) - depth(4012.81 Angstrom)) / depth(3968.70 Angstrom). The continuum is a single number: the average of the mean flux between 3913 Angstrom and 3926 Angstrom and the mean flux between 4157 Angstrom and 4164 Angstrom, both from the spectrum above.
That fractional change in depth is 1.0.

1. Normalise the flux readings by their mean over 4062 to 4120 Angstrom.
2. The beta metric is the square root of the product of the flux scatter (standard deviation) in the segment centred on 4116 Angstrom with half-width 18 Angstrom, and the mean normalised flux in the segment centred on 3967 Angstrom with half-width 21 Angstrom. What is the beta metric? 3.5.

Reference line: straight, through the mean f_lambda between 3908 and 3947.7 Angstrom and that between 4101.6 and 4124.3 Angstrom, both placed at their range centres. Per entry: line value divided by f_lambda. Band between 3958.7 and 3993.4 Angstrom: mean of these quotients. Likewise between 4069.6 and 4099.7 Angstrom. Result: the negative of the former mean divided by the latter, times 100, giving -97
